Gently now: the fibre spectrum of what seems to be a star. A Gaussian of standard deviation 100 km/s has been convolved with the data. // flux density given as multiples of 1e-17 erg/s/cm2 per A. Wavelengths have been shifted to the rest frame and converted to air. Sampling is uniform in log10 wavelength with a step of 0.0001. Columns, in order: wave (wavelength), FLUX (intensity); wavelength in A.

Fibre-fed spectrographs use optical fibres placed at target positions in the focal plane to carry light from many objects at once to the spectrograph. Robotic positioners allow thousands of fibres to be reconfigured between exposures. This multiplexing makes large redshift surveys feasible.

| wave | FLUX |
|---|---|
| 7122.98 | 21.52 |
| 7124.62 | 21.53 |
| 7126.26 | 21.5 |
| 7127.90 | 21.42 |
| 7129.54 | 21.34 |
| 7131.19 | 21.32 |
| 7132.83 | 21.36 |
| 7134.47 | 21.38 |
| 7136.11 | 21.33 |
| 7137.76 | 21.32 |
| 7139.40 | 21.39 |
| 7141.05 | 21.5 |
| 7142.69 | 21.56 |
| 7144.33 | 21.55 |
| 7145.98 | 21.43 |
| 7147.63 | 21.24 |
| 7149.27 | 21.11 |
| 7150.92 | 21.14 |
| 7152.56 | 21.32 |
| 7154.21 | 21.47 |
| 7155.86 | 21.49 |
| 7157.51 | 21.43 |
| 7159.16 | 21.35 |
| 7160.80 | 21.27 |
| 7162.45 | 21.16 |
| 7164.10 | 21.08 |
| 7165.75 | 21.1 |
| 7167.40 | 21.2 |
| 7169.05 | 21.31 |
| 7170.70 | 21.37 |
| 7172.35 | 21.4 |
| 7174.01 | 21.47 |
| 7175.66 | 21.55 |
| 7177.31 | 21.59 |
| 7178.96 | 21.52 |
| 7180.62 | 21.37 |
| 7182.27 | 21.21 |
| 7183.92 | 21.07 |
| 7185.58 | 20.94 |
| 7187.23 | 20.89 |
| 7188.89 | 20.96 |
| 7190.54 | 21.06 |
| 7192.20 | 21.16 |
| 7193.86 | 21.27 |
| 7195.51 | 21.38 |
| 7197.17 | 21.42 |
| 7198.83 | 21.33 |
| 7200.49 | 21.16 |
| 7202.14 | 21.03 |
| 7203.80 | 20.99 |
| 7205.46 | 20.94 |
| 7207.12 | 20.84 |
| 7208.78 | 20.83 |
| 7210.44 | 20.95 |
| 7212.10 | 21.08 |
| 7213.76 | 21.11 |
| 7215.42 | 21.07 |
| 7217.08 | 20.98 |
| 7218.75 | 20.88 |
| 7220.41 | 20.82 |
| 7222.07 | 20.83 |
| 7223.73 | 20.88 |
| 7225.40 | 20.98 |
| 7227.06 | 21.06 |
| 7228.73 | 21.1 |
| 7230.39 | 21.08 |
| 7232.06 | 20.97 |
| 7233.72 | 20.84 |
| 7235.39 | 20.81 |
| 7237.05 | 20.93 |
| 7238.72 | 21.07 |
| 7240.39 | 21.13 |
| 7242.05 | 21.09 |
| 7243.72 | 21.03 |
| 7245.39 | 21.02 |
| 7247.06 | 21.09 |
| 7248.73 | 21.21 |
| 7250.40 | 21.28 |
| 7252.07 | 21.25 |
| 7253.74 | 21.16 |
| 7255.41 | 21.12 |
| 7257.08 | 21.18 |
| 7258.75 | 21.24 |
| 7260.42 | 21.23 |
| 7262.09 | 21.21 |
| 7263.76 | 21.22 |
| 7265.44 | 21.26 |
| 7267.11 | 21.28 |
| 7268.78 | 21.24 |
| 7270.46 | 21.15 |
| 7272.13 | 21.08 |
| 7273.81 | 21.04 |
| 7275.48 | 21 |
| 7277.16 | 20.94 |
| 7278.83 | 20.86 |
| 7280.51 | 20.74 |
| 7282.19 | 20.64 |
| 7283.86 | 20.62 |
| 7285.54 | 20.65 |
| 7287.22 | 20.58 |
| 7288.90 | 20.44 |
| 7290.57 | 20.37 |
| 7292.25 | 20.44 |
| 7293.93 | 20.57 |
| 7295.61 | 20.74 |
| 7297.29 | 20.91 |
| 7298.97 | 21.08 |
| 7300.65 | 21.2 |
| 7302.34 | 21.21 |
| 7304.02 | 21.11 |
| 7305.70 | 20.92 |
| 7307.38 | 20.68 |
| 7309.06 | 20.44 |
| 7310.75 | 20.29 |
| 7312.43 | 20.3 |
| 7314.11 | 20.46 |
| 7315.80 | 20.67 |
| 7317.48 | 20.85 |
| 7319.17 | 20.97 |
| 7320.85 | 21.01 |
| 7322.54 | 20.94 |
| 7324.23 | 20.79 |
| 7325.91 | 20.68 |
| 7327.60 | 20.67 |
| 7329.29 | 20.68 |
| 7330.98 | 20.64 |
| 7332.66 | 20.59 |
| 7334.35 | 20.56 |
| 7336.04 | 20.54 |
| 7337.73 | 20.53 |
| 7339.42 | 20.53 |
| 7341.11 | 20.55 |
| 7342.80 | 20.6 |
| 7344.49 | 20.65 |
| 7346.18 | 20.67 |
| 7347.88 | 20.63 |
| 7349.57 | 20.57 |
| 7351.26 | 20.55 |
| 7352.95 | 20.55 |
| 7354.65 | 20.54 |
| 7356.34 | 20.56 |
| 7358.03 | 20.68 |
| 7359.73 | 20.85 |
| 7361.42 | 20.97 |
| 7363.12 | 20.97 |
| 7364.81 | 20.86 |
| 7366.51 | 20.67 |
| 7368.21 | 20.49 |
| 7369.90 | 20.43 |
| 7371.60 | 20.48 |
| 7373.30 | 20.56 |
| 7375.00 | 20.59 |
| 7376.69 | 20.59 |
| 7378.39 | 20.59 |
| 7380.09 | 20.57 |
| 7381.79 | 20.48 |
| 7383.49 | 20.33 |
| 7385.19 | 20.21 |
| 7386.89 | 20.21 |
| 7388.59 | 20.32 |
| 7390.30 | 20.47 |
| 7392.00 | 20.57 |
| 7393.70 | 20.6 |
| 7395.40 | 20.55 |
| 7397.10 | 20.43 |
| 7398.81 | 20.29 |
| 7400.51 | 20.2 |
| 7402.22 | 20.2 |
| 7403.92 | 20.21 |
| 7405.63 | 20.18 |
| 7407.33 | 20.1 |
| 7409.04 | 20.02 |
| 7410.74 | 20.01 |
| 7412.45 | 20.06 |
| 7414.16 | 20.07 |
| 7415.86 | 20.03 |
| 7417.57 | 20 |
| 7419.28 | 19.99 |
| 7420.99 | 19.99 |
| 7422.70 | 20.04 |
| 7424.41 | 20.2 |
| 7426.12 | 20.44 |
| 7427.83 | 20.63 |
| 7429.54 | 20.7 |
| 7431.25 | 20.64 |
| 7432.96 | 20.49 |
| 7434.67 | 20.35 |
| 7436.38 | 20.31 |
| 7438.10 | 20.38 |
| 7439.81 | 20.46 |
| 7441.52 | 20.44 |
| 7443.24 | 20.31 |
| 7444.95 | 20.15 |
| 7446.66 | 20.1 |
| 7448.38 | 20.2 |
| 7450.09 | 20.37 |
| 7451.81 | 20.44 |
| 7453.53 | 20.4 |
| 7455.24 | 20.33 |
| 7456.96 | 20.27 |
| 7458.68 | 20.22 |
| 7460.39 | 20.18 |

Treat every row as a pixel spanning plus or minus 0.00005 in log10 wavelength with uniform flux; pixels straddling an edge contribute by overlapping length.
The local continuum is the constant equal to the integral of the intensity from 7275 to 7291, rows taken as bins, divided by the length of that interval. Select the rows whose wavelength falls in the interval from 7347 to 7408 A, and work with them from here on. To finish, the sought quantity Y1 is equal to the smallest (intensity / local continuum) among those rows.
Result 0.972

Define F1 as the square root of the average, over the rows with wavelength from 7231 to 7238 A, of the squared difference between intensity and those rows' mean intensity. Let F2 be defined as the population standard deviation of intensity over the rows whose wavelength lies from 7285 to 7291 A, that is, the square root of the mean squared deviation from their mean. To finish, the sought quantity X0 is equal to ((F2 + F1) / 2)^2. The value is 0.008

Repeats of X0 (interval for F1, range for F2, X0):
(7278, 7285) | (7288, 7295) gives 0.007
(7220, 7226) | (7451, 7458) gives 0.004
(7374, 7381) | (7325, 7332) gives 0.000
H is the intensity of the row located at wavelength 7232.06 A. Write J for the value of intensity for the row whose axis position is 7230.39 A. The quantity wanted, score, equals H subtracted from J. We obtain 0.1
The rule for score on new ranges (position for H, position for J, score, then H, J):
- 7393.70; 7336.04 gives -0.1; 20.6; 20.54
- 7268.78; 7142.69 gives 0.3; 21.24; 21.56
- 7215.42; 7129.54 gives 0.3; 21.07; 21.34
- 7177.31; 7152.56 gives -0.3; 21.59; 21.32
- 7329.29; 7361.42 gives 0.3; 20.68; 20.97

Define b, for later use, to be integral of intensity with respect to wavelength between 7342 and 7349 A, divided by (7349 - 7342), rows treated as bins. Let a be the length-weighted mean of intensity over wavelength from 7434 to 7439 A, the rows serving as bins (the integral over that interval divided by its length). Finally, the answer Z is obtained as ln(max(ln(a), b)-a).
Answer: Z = -1.3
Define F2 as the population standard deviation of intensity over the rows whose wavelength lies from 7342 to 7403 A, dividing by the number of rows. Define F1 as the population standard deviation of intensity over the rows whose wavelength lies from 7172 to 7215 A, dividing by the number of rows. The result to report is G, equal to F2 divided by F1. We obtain 0.83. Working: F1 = 0.23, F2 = 0.190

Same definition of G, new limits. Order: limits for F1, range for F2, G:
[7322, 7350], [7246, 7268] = 0.55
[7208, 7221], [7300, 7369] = 2.03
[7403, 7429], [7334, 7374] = 0.81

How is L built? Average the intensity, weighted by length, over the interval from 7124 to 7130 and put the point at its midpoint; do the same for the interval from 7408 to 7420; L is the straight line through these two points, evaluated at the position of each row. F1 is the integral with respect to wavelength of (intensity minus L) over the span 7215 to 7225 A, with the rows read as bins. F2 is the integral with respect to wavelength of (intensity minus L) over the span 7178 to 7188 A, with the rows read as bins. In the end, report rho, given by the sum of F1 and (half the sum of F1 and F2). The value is -1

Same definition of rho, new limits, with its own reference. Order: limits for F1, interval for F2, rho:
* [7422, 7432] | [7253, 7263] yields 9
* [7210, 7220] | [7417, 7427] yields 0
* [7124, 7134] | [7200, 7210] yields -1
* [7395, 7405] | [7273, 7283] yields 4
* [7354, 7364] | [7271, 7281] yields 8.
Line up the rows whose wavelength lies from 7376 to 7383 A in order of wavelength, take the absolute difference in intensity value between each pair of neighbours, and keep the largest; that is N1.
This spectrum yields 0.09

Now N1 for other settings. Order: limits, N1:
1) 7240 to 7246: 0.06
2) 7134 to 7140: 0.07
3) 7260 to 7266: 0.04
